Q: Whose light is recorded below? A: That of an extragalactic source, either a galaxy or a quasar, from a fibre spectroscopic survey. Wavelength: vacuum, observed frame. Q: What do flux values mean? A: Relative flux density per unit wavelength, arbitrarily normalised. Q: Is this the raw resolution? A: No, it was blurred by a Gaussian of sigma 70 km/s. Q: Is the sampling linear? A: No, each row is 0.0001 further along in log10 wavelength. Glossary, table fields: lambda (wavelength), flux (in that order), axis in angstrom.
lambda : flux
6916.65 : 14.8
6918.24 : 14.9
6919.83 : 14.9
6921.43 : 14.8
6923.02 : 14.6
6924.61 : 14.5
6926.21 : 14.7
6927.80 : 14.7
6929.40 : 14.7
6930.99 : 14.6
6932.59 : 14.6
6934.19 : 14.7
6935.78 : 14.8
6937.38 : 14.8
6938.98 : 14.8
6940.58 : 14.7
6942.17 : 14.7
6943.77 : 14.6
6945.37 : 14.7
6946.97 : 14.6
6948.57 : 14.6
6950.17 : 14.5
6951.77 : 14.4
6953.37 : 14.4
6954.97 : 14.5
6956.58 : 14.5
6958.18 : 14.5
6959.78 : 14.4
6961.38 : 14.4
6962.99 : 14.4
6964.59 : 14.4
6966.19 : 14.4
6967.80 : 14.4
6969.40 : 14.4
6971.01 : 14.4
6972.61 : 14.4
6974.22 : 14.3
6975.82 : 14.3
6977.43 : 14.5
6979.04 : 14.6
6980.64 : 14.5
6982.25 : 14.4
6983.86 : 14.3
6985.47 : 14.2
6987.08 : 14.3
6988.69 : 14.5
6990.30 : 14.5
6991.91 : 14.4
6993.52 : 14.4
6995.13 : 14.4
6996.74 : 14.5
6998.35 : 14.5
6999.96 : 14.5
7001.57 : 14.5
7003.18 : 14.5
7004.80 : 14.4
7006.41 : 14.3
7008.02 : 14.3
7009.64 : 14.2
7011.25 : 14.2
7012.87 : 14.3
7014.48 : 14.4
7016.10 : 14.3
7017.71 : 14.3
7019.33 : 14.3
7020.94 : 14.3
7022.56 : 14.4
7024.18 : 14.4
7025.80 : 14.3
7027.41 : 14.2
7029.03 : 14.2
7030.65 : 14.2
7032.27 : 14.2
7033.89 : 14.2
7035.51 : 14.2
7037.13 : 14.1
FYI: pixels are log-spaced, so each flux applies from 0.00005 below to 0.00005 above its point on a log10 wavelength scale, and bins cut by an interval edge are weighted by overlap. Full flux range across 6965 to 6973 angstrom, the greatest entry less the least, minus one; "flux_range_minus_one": -1.0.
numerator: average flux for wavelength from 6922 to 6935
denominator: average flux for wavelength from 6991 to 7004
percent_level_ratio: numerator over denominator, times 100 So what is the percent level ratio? 101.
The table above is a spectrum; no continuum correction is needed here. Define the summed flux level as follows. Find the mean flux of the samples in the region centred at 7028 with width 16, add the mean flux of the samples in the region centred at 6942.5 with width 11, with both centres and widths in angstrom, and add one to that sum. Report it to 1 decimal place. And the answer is 30.0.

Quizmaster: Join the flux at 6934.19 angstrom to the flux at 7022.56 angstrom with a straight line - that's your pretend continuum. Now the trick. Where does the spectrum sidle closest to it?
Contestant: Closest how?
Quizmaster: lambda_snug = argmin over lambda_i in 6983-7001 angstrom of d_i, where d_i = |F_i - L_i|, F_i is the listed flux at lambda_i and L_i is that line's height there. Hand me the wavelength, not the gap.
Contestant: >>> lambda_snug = 6990.30 angstrom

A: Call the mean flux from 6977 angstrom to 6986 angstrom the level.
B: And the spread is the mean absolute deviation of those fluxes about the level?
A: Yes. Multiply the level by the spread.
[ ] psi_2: 1.7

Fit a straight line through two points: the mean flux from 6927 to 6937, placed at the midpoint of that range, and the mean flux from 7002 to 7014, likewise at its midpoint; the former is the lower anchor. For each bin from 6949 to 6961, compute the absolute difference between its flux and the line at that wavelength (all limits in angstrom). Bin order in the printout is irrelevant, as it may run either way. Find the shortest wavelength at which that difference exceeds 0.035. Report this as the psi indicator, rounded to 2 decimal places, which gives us 6950.17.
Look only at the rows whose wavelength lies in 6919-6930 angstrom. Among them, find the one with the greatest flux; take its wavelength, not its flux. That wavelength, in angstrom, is 6919.83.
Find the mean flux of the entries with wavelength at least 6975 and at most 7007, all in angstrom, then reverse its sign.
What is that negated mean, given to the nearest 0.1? -14.4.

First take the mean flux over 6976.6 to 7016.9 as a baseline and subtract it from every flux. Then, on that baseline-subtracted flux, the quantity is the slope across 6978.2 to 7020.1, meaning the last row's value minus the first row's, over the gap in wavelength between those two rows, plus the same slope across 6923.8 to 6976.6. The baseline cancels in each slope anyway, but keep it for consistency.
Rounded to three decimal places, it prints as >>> -0.011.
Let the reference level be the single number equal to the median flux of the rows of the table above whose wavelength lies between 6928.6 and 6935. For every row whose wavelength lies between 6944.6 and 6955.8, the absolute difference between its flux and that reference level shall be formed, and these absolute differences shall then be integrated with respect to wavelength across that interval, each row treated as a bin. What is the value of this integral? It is 1.5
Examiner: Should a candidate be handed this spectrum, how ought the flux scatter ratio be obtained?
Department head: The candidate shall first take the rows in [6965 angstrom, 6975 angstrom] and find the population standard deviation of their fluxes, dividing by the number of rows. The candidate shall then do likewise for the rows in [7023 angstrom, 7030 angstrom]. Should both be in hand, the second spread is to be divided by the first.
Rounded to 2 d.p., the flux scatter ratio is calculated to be 2.22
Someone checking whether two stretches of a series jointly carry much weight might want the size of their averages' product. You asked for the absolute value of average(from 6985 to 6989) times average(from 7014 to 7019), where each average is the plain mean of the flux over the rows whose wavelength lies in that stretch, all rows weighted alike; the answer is 205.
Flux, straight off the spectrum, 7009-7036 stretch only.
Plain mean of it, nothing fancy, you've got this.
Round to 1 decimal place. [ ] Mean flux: 14.3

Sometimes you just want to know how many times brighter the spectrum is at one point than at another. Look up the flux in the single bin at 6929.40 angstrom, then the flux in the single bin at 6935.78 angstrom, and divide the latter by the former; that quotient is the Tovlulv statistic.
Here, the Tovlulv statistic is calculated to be 1.01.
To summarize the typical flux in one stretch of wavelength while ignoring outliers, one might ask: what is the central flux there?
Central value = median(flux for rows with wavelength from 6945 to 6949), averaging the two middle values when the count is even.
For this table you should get 14.6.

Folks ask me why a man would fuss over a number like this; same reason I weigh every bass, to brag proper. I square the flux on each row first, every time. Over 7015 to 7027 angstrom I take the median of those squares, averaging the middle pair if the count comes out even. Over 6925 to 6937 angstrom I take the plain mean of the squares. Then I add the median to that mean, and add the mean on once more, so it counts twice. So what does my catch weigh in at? 636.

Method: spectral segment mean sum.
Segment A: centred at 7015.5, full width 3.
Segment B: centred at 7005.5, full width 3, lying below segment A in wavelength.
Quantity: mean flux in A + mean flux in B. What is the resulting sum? 28.7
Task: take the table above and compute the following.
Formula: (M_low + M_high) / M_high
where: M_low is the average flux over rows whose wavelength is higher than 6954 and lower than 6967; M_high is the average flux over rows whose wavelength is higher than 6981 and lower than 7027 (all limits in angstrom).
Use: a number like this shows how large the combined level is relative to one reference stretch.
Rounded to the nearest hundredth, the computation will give 2.00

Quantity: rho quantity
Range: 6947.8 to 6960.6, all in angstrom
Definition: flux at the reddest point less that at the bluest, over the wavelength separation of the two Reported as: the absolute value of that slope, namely 0.018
